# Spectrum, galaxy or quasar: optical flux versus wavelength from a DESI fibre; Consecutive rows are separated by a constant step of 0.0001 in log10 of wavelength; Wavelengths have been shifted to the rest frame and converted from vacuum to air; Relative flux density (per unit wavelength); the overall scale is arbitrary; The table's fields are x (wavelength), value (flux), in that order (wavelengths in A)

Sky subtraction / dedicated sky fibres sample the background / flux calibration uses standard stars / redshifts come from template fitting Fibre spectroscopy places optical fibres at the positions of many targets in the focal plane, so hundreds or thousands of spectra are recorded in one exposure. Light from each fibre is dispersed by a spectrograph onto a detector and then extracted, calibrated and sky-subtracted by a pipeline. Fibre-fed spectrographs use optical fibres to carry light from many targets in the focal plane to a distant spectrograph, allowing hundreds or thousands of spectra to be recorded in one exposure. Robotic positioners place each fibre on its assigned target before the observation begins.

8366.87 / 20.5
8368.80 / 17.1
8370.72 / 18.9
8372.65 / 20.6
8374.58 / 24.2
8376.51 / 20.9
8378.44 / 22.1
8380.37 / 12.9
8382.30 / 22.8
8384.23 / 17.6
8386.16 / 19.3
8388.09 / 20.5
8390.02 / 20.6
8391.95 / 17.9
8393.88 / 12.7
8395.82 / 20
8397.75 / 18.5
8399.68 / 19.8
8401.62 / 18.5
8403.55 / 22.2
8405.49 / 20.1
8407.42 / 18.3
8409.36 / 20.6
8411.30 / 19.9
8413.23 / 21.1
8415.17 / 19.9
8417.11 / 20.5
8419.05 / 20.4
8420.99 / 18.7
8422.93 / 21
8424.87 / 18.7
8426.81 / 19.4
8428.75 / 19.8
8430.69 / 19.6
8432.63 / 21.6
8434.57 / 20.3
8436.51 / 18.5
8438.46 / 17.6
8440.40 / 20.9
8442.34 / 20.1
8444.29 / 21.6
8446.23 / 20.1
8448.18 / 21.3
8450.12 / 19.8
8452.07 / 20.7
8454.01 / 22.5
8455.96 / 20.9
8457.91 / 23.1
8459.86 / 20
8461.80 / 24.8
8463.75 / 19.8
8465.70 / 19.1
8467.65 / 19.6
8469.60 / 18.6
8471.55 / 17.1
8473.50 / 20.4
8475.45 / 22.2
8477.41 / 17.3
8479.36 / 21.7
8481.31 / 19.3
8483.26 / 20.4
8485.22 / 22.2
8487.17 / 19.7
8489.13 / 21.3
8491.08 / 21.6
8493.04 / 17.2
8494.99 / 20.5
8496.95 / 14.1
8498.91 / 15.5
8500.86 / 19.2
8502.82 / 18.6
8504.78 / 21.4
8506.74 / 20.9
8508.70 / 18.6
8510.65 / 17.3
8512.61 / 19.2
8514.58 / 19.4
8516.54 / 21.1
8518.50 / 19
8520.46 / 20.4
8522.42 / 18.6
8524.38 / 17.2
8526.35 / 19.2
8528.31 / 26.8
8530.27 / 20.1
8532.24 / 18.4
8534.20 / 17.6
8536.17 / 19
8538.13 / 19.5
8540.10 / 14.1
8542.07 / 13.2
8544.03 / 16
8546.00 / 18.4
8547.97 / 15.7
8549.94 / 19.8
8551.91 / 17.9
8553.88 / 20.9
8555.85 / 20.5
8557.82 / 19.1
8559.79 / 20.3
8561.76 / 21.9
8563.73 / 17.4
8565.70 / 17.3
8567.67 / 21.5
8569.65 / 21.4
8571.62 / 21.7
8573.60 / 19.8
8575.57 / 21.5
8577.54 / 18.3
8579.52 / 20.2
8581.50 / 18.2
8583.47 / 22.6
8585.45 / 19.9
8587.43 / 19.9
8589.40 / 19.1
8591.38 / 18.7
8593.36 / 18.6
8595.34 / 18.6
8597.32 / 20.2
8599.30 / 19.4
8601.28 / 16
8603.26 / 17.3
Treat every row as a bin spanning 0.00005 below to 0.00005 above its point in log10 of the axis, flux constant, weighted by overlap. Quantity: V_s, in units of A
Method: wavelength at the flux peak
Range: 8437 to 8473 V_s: 8461.80 A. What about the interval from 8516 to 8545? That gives 8528.31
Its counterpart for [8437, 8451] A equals 8444.29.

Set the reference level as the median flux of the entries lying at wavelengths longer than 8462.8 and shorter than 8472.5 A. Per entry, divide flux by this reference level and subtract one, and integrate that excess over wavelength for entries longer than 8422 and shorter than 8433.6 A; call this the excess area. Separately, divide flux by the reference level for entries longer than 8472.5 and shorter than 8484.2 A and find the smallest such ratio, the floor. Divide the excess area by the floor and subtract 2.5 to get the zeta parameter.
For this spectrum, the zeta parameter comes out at -1.9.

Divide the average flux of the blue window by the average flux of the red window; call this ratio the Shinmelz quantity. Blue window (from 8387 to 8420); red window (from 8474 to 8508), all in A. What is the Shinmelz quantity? 1.00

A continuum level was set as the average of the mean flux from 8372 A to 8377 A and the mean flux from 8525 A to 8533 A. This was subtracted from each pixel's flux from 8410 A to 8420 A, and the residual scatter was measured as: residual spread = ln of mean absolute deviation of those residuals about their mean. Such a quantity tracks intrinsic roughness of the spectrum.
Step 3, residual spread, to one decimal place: -1.0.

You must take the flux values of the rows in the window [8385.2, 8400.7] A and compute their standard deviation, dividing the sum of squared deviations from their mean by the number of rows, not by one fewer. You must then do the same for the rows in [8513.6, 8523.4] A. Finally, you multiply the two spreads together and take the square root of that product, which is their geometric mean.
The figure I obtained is 1.5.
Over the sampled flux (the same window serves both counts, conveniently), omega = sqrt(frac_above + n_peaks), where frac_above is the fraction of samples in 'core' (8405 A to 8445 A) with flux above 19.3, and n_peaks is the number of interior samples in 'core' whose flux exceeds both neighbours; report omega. 2.79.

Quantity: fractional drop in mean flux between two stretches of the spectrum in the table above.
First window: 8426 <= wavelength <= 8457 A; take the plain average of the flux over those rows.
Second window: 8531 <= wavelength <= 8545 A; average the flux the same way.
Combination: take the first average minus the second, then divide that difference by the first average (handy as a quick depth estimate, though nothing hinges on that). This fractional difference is 0.17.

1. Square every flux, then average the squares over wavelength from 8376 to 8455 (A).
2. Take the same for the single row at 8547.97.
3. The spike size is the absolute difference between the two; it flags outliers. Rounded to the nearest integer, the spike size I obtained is 147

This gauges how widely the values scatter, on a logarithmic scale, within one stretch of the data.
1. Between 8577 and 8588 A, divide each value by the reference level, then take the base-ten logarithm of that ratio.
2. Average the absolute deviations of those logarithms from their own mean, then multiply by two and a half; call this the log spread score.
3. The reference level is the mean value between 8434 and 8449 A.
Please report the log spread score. 0.059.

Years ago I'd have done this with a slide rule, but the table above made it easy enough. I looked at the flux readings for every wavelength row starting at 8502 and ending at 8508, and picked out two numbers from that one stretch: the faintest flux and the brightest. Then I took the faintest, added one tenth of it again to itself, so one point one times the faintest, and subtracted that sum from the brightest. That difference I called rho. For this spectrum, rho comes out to 0.9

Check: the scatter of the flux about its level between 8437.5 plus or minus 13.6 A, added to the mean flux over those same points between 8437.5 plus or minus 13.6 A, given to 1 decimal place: 21.1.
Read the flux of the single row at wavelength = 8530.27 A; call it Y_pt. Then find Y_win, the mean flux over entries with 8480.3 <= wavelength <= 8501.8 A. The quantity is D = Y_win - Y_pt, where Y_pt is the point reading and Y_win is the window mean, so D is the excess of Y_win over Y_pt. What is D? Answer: -1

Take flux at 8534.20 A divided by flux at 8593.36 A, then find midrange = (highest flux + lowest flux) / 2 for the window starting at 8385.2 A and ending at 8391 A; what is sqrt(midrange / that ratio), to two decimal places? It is 4.59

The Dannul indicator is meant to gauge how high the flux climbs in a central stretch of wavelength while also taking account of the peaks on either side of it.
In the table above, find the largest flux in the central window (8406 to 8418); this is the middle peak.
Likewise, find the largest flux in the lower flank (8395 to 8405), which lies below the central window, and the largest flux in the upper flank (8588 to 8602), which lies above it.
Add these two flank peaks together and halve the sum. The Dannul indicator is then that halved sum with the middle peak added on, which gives 42.3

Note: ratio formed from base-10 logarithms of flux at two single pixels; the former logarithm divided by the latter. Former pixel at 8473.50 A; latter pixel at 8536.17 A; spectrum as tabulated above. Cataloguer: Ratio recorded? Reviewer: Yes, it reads 1.02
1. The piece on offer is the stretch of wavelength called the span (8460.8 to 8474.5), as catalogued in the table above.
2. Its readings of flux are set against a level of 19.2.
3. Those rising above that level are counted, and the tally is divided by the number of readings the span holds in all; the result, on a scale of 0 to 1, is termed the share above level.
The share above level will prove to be 0.57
